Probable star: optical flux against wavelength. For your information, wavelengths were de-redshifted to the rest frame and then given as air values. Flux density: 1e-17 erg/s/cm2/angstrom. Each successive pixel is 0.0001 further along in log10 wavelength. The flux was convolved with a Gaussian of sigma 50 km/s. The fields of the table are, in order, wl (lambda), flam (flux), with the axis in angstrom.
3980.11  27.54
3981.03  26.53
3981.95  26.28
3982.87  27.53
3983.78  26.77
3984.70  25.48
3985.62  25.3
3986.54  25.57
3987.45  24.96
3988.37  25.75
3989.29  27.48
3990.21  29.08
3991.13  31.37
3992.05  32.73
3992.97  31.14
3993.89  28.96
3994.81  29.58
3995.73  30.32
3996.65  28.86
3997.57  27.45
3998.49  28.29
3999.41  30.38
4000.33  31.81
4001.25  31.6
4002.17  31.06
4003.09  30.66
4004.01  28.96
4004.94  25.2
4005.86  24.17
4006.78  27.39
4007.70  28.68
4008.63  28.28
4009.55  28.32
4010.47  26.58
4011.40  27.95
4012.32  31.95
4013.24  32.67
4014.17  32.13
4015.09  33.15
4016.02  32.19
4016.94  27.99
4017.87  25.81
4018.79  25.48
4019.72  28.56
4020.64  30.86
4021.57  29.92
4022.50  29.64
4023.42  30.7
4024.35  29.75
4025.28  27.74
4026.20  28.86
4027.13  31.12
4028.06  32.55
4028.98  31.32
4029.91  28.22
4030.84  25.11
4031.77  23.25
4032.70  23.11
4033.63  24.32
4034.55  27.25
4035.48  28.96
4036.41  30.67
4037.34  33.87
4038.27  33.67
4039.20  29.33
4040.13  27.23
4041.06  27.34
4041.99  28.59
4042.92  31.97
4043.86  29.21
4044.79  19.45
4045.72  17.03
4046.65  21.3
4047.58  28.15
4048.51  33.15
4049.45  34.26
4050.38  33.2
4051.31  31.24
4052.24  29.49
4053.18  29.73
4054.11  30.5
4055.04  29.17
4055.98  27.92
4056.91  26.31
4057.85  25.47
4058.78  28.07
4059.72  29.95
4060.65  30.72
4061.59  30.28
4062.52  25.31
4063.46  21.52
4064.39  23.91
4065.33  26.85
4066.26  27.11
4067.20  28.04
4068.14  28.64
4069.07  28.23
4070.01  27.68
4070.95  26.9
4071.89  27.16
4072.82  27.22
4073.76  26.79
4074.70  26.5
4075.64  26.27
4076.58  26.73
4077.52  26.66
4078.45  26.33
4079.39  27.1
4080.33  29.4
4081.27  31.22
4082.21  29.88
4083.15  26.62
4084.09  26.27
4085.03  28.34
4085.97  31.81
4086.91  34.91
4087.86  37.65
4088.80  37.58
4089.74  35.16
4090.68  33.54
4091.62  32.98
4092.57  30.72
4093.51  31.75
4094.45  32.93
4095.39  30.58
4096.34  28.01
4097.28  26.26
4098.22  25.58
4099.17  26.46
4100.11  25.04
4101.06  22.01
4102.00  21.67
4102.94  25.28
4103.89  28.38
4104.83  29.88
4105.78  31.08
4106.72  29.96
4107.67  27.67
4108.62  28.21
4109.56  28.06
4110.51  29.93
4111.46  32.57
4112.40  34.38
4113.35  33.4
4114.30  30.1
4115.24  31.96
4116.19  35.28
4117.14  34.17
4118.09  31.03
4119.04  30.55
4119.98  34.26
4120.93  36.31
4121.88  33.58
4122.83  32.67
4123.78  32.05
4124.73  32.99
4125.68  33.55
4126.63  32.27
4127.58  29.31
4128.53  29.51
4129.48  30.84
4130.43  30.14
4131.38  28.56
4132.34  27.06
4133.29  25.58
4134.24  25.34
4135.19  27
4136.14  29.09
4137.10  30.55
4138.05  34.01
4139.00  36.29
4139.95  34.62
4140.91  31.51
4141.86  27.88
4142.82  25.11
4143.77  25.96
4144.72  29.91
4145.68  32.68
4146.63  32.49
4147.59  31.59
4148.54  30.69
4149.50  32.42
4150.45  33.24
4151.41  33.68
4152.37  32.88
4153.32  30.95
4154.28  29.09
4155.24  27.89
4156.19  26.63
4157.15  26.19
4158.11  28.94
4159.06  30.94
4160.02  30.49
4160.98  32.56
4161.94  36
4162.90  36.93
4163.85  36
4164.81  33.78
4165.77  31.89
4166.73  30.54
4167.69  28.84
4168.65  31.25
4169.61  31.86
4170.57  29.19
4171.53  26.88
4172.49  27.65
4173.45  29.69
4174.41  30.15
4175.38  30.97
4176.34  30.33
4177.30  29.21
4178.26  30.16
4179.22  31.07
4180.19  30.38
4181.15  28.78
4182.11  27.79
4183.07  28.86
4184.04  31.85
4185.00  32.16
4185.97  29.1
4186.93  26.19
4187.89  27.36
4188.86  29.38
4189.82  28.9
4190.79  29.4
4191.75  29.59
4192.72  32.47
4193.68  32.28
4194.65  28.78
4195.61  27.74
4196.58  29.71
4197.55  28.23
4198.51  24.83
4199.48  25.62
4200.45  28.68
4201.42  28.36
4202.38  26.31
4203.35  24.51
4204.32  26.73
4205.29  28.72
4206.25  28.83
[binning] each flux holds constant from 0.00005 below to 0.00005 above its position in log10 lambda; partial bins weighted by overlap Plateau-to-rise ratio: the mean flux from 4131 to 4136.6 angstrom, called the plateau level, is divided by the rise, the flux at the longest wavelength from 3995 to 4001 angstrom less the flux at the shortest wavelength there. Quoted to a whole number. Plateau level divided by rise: 18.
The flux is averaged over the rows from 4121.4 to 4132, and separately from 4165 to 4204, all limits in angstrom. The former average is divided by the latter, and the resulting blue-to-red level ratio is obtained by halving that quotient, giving 0.54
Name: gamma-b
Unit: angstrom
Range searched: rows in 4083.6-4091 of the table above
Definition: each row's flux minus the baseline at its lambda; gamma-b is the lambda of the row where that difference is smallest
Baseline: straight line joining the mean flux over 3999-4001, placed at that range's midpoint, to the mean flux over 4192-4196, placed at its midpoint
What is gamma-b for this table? 4084.09 angstrom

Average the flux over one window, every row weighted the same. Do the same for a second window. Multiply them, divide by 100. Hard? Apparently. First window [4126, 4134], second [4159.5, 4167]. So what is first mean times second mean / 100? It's 9.78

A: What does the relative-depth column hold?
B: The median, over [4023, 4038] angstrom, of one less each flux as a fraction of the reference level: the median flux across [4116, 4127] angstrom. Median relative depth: 0.131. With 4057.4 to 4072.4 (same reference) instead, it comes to 0.176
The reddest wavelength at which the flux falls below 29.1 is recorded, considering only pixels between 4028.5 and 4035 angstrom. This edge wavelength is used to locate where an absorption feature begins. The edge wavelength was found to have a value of 4034.55 angstrom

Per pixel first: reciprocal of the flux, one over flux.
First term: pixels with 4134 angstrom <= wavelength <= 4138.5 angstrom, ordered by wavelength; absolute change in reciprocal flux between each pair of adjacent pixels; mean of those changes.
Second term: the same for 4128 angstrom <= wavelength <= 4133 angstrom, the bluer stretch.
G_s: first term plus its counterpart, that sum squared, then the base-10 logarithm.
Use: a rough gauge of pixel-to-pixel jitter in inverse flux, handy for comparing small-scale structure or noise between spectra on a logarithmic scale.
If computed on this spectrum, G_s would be -4.79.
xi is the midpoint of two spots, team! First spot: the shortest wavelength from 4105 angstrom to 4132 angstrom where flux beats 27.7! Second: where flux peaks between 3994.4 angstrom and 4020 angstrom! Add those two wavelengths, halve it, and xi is 4060.4 angstrom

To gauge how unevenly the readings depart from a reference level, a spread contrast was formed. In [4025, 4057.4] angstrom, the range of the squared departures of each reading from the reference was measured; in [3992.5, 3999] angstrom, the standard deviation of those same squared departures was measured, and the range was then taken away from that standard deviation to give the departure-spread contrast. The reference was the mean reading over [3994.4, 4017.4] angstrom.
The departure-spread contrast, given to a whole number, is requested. -152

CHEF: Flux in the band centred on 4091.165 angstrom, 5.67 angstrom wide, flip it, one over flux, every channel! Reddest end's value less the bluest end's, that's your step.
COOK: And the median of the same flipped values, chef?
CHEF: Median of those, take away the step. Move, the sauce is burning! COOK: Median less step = 0.0252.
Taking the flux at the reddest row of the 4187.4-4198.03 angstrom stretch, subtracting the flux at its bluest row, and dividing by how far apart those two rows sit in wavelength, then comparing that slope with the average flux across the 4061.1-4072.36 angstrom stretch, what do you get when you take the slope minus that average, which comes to -26.7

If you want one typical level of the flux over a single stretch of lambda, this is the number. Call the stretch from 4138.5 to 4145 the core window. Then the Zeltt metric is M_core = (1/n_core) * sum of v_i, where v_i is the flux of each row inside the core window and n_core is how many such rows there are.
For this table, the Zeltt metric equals 30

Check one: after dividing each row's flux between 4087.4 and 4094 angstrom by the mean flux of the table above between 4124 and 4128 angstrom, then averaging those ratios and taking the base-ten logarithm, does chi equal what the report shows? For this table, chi 0.028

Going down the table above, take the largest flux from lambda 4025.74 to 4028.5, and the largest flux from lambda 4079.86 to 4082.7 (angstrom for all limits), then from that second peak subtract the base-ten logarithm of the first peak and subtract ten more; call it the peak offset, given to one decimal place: 19.7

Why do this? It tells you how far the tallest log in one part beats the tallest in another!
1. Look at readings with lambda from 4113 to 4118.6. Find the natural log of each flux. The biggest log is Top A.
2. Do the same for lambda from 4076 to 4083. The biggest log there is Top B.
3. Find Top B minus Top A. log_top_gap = -0.12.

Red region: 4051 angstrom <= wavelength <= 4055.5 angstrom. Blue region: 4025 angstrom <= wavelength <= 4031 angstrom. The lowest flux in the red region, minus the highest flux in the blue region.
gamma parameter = -3.4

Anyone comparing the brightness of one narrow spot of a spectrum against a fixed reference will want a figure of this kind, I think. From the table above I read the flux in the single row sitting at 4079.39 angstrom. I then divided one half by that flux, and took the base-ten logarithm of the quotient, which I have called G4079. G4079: -1.73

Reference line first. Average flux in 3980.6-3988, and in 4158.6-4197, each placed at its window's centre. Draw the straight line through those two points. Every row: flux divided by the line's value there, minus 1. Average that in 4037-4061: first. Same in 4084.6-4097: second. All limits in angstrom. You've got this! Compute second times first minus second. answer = -0.14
